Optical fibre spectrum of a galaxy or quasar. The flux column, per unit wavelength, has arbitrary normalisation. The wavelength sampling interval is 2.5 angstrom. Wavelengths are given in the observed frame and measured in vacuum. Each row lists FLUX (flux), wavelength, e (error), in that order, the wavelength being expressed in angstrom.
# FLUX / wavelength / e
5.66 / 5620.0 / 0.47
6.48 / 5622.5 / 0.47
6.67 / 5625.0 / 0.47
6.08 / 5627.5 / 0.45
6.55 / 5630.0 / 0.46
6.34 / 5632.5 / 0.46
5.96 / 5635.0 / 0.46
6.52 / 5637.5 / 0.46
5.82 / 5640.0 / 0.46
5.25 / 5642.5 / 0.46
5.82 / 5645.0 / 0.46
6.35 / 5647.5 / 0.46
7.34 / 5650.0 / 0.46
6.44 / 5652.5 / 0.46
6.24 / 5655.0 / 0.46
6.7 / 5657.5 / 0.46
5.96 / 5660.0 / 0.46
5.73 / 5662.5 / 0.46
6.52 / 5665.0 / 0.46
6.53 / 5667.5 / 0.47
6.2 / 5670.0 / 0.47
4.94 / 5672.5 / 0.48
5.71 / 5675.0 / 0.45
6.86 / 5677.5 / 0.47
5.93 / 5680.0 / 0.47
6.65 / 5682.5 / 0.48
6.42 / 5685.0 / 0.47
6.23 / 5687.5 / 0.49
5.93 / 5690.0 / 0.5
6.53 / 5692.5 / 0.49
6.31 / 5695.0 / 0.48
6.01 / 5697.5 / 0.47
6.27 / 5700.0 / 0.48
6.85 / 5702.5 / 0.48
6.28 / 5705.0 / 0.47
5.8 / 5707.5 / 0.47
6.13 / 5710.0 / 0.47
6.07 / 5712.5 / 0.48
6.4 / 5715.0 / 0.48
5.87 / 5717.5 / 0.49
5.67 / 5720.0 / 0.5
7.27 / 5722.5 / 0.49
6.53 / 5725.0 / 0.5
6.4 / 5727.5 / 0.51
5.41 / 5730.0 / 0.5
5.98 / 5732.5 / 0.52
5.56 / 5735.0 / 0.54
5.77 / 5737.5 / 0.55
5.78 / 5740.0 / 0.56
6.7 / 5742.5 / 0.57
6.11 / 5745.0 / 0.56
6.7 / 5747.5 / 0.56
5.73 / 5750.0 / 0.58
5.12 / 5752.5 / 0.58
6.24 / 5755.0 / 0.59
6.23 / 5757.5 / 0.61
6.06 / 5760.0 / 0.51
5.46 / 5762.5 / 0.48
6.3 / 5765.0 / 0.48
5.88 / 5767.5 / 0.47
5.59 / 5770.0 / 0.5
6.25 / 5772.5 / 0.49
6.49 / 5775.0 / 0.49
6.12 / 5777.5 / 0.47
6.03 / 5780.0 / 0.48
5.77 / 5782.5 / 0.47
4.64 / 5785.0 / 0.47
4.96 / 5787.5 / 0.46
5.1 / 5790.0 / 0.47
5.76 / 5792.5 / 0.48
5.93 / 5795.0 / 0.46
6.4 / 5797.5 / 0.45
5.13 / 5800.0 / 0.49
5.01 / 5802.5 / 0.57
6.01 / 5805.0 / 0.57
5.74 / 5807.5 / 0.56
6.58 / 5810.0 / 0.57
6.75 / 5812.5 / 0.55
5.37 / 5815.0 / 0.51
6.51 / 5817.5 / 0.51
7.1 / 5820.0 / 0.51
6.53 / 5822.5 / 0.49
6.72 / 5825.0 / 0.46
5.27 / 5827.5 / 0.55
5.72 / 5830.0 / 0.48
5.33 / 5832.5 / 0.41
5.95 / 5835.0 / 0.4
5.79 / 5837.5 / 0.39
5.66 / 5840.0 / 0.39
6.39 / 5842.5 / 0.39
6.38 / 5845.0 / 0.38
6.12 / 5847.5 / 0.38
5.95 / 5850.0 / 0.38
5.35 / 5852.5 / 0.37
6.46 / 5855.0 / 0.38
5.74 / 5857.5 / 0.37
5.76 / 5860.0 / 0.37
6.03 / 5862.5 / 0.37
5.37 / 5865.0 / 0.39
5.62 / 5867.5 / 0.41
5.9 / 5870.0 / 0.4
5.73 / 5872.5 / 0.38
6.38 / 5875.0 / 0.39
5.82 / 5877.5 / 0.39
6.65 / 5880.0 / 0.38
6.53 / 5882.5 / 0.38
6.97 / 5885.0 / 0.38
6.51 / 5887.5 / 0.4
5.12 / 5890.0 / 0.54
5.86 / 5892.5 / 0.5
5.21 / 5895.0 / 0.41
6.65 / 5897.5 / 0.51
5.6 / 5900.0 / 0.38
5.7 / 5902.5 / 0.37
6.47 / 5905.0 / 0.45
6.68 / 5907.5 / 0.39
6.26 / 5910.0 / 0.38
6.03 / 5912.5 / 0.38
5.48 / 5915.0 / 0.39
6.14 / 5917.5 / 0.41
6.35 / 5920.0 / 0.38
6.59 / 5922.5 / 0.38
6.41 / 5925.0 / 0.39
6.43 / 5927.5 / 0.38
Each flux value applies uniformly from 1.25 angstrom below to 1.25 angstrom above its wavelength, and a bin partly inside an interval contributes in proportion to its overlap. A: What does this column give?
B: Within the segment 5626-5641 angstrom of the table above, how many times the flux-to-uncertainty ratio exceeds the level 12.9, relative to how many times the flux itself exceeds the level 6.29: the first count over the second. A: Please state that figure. 1.7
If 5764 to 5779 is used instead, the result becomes 1.5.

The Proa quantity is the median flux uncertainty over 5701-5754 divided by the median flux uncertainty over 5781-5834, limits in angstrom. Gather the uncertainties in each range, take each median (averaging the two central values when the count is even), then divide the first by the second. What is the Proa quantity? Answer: 1.02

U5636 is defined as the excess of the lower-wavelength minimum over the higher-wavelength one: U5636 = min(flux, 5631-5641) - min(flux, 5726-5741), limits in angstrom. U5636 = 0.41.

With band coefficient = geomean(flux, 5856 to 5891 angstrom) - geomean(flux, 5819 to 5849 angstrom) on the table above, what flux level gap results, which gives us -0.07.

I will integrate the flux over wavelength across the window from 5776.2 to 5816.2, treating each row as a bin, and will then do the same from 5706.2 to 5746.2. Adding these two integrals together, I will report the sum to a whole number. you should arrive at 472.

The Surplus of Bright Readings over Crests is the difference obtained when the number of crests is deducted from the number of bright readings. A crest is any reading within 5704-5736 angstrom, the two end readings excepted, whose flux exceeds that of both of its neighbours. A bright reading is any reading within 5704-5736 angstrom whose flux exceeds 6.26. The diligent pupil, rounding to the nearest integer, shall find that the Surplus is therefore 1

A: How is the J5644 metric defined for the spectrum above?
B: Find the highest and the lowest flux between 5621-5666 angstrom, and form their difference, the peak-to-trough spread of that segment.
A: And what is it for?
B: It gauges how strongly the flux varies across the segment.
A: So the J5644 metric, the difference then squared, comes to 4.4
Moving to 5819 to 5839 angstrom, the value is 3.3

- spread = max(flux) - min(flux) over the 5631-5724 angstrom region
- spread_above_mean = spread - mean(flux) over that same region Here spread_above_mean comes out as -3.81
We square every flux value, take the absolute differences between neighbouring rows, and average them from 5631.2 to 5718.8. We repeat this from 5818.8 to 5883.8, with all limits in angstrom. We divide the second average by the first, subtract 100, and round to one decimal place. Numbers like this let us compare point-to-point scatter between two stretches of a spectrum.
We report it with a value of -99.2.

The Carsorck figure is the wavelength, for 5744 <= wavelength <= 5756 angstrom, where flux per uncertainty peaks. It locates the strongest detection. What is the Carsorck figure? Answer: 5747.5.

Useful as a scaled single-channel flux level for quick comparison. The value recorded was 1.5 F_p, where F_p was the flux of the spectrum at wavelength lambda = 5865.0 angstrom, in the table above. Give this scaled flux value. 8.1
